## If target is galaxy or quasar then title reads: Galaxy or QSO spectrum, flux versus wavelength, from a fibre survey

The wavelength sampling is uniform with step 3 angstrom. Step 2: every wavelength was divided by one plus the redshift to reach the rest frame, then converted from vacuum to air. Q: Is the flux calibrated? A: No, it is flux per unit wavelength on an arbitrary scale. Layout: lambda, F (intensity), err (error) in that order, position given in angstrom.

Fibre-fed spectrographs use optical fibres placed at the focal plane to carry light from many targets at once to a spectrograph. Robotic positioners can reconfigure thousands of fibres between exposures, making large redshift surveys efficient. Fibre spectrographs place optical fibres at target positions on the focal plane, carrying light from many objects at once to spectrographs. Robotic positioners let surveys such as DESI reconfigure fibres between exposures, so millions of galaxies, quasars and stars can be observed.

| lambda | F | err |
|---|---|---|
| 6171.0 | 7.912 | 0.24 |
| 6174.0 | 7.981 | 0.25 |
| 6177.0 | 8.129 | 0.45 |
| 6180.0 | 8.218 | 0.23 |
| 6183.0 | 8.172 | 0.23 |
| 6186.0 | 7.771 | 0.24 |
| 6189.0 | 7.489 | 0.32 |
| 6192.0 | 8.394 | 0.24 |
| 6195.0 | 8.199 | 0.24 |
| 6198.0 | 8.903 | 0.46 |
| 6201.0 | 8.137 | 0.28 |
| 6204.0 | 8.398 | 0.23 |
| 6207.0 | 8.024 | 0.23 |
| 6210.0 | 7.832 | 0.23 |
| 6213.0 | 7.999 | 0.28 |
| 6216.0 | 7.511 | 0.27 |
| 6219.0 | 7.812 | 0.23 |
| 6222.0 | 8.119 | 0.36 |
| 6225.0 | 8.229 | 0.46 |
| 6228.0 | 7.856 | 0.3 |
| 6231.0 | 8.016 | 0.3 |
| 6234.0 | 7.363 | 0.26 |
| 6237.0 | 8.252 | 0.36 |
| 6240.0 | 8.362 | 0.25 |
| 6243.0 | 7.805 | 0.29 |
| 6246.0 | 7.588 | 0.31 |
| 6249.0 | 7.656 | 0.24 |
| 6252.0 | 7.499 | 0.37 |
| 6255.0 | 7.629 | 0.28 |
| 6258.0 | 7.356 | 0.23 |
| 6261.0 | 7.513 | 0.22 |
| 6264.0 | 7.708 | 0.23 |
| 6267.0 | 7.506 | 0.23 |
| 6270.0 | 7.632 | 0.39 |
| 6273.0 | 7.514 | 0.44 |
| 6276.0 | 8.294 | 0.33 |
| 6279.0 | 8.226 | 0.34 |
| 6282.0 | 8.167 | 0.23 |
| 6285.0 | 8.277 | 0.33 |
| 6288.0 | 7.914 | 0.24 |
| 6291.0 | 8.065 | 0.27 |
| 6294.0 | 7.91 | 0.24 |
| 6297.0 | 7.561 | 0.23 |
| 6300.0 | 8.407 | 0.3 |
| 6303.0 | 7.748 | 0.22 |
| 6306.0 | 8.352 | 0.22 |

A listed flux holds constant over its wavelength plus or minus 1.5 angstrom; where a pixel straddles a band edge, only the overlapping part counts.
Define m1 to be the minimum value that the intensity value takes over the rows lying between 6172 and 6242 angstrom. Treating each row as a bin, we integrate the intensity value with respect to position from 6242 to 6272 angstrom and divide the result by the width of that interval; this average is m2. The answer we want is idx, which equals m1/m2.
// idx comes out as 0.971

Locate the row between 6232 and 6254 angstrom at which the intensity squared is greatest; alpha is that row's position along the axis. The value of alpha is 6240.0 angstrom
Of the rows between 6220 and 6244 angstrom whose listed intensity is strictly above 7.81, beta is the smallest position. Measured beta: 6222.0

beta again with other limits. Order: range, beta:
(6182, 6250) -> 6183.0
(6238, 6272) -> 6240.0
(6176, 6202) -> 6177.0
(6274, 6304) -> 6276.0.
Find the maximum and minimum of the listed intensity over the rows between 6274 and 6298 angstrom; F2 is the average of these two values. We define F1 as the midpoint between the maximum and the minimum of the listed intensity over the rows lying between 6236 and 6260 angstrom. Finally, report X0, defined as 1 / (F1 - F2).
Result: -14.6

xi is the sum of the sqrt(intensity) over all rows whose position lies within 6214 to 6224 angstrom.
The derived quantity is 8.39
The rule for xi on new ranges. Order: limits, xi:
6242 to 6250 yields 8.32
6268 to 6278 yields 8.38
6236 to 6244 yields 8.56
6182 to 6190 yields 8.38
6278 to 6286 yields 8.60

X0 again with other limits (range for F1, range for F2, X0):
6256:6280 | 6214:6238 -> 57.1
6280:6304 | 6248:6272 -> 2.2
